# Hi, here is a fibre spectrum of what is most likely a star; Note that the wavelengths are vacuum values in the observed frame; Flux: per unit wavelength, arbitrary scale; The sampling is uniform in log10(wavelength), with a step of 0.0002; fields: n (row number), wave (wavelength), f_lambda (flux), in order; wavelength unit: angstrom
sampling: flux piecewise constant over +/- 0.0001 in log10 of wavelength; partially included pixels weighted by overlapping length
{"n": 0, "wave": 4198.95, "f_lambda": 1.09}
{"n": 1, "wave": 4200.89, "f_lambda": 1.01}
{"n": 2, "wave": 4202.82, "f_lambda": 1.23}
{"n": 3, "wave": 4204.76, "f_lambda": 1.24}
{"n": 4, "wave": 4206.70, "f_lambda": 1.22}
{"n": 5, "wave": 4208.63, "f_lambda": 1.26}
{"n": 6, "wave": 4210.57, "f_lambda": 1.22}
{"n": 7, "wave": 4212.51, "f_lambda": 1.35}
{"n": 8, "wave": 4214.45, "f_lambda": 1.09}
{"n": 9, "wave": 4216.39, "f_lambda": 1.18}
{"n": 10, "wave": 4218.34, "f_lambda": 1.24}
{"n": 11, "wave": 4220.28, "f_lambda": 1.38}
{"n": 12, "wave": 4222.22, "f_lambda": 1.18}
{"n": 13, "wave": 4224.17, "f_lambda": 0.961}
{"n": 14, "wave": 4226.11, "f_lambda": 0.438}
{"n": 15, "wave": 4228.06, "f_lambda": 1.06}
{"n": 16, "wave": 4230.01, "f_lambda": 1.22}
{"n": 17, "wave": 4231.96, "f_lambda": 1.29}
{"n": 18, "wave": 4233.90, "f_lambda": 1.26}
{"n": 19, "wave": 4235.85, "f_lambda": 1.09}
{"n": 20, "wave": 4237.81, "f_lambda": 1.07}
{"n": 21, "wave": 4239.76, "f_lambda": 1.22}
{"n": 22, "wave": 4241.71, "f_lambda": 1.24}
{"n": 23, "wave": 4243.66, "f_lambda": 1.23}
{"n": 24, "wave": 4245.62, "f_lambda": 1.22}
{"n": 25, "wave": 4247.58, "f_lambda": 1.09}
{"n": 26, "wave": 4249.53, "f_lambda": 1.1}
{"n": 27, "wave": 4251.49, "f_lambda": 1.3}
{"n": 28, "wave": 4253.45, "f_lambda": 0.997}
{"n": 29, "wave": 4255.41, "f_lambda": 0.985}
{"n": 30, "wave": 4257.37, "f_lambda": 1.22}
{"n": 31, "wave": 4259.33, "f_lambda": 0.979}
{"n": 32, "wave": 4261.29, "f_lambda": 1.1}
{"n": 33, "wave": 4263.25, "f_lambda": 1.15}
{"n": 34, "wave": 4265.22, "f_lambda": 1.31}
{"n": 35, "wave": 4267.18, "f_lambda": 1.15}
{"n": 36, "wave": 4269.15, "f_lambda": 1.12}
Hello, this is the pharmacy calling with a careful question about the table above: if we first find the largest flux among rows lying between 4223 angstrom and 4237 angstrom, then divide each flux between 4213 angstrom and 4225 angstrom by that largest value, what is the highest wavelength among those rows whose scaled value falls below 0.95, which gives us 4224.17 angstrom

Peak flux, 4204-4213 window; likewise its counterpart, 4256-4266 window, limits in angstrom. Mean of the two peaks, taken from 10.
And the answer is 8.67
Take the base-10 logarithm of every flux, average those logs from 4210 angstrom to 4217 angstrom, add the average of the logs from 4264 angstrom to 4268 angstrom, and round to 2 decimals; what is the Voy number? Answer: 0.17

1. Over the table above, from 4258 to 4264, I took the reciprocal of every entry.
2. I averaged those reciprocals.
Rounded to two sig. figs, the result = 0.93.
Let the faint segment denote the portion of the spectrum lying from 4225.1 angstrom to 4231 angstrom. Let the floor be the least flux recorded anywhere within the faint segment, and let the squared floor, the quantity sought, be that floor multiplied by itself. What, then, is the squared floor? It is 0.19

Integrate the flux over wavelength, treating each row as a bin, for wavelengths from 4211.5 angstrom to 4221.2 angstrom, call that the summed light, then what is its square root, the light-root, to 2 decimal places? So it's 3.48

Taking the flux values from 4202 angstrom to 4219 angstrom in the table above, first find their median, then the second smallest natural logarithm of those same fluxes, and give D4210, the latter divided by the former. 0.13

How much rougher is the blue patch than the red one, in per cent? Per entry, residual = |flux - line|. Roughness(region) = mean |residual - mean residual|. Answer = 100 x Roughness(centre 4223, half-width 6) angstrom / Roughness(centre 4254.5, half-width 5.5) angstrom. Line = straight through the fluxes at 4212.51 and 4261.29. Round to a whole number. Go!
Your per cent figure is 749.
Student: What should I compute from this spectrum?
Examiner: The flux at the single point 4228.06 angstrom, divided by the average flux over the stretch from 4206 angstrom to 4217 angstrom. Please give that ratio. 0.87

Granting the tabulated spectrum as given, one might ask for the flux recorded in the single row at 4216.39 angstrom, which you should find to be 1.18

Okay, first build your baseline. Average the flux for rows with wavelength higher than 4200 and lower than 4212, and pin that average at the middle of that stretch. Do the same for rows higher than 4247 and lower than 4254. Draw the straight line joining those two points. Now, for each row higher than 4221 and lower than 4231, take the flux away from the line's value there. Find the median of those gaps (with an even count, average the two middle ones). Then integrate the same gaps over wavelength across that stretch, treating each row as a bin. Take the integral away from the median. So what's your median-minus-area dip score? -1.8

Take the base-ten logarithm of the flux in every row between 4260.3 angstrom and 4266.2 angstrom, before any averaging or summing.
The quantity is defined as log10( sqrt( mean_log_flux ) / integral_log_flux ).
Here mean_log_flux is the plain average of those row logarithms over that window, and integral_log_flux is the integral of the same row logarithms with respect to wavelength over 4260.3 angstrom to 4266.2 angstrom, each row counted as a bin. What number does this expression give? -0.20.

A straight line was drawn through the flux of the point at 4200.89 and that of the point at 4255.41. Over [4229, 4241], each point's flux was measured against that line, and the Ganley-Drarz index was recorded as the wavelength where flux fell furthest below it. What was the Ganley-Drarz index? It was 4237.81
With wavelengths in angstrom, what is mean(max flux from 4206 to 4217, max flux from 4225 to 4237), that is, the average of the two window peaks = 1.32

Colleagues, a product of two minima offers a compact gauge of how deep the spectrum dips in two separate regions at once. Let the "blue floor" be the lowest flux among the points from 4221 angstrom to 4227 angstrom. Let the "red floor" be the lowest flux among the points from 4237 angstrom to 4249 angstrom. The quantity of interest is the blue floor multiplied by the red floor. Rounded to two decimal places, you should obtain 0.47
